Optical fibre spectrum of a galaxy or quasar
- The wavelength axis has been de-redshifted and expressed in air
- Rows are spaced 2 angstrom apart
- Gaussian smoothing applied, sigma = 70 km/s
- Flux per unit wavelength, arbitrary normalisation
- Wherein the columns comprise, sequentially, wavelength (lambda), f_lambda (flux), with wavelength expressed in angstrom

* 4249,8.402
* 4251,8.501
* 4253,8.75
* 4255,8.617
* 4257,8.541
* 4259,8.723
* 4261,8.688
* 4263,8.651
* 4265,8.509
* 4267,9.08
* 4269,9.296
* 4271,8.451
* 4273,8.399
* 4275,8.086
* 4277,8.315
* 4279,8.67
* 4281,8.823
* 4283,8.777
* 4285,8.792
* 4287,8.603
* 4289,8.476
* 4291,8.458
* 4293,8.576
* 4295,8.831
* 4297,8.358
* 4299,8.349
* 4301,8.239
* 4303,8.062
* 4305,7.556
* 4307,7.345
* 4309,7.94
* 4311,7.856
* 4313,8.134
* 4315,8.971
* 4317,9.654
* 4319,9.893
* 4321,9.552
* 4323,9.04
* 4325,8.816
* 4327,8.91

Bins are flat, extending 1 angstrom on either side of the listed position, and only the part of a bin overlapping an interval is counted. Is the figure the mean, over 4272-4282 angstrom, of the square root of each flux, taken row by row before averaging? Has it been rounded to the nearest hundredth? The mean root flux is 2.91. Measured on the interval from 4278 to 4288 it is 2.96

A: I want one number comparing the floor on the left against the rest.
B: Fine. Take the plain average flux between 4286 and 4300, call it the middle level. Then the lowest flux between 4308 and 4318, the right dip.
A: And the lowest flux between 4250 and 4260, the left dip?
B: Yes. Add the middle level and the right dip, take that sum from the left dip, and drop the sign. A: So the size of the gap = 7.88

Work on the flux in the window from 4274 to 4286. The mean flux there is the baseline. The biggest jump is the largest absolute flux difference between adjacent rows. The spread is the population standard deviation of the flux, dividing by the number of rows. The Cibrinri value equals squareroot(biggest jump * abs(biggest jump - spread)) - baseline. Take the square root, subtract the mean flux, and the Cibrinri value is -8.41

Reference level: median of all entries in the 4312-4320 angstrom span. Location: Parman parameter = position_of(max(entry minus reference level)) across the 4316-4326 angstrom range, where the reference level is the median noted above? 4319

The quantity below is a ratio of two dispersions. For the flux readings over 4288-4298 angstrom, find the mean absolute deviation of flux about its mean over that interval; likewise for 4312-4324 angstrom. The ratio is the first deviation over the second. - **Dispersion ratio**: 0.27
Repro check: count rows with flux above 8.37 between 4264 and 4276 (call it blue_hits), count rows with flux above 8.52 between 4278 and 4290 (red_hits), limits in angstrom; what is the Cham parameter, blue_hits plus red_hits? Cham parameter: 10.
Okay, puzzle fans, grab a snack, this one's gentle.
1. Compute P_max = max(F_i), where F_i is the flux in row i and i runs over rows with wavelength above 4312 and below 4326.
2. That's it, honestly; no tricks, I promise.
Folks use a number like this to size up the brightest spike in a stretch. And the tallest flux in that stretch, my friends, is 9.893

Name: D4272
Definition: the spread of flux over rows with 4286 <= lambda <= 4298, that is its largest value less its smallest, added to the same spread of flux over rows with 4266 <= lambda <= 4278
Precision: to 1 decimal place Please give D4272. 1.7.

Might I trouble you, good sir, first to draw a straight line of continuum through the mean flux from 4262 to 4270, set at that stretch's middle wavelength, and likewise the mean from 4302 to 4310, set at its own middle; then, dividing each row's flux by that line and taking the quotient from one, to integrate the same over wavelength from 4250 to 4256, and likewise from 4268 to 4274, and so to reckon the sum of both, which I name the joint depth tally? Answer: 0.4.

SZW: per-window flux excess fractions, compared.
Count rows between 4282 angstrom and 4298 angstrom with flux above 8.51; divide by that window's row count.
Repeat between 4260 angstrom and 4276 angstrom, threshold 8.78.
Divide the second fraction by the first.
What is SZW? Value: 0.4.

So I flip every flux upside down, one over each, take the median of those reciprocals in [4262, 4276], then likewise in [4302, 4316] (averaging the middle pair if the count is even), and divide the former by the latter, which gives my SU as 0.93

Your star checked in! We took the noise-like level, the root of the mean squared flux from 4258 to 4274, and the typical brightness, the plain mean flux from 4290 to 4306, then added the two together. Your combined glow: 17.0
